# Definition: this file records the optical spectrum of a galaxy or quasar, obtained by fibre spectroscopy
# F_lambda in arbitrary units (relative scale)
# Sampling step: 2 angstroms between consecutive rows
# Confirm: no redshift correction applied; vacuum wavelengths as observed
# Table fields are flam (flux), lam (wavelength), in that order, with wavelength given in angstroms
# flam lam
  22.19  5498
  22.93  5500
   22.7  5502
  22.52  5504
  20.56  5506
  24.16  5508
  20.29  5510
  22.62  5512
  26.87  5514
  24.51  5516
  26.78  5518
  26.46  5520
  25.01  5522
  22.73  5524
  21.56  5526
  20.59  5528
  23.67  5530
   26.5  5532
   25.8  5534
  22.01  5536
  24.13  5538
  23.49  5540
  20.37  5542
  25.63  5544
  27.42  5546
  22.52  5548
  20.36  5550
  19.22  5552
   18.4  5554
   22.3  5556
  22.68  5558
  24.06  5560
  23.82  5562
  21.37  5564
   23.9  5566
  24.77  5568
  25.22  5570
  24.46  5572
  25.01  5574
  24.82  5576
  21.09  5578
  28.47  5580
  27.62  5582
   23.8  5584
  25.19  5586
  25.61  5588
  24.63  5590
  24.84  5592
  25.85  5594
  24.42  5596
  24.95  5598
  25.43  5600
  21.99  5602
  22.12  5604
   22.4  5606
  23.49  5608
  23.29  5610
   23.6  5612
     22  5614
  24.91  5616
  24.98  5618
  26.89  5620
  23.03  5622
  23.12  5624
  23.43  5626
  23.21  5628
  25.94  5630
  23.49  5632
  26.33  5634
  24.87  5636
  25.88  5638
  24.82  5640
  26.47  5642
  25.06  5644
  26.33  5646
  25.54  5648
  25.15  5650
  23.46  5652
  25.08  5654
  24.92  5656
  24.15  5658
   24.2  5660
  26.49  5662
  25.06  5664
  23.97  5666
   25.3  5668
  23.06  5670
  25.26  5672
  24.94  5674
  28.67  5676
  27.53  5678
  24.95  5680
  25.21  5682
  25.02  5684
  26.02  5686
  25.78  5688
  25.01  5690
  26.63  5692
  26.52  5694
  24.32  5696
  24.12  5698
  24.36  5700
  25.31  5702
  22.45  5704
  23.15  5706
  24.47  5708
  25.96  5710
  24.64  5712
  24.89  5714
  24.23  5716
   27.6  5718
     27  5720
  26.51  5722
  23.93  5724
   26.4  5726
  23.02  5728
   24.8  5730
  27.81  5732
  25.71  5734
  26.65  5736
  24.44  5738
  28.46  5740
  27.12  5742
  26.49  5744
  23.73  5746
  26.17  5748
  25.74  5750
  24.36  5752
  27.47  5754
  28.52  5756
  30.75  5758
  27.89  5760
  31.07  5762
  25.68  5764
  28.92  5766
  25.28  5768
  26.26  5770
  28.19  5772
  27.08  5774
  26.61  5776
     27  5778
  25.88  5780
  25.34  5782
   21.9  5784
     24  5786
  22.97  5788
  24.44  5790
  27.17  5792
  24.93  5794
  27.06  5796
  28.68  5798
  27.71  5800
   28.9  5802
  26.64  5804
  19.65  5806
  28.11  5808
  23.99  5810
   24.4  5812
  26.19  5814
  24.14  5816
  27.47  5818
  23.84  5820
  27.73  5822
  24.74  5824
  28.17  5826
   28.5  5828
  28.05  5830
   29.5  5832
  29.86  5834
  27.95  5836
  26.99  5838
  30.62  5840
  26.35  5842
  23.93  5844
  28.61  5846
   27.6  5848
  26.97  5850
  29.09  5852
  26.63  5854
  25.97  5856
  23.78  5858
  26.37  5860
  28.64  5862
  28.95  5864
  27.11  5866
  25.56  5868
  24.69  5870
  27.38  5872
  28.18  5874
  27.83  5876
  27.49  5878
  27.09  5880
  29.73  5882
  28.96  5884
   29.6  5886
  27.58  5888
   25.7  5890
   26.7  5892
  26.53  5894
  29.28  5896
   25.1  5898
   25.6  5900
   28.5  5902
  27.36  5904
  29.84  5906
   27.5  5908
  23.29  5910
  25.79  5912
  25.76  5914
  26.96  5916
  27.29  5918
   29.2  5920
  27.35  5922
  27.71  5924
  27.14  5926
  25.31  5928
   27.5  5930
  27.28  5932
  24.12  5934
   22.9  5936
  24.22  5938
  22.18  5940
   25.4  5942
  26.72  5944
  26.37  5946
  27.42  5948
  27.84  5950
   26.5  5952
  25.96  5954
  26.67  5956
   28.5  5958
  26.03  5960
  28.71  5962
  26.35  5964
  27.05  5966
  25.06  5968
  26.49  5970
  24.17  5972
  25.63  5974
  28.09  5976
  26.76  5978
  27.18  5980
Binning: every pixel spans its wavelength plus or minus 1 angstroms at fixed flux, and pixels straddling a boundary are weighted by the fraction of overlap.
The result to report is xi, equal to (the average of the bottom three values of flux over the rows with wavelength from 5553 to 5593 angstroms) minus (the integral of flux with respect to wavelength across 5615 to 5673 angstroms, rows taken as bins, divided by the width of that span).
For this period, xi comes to -4.6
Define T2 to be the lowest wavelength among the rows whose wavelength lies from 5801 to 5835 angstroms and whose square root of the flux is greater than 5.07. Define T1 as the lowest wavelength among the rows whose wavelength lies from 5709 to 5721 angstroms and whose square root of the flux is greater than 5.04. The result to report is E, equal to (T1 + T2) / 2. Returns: 5756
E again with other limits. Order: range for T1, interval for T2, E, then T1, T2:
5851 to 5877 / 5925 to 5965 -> 5889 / 5852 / 5926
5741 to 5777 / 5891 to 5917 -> 5817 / 5742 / 5892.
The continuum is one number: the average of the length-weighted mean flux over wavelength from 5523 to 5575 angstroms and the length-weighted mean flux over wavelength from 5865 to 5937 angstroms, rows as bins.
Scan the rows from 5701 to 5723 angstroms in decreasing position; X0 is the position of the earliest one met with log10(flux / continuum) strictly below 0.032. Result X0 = 5722 angstroms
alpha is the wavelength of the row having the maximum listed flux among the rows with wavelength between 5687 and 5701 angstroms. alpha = 5692 angstroms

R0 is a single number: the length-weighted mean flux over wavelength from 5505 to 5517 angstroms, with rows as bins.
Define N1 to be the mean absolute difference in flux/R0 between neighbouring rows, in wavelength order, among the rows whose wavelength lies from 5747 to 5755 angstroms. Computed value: 0.071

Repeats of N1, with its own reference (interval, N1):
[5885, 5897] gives 0.068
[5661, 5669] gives 0.055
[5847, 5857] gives 0.063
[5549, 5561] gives 0.066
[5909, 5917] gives 0.054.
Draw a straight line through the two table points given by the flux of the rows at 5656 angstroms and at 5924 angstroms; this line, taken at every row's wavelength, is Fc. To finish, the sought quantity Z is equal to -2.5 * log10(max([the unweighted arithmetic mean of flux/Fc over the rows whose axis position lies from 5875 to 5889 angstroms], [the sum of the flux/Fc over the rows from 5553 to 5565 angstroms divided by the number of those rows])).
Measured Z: -0.041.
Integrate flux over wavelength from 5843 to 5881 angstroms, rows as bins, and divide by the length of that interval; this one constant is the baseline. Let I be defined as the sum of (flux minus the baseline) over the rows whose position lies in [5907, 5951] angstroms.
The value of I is -17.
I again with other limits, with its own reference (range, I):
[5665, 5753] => -68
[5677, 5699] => -15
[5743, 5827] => -30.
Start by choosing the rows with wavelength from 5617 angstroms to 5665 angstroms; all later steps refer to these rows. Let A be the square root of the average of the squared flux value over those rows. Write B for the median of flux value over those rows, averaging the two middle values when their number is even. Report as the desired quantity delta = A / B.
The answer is 1.00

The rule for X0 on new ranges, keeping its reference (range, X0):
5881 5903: 5900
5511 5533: 5532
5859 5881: 5870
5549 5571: 5570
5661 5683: 5682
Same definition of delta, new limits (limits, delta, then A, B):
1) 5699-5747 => 1.01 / 25.4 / 25.1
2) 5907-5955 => 0.98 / 26.2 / 26.6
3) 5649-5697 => 1.01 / 25.3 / 25.1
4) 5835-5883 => 1.00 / 27.3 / 27.2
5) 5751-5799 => 0.99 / 26.7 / 26.8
